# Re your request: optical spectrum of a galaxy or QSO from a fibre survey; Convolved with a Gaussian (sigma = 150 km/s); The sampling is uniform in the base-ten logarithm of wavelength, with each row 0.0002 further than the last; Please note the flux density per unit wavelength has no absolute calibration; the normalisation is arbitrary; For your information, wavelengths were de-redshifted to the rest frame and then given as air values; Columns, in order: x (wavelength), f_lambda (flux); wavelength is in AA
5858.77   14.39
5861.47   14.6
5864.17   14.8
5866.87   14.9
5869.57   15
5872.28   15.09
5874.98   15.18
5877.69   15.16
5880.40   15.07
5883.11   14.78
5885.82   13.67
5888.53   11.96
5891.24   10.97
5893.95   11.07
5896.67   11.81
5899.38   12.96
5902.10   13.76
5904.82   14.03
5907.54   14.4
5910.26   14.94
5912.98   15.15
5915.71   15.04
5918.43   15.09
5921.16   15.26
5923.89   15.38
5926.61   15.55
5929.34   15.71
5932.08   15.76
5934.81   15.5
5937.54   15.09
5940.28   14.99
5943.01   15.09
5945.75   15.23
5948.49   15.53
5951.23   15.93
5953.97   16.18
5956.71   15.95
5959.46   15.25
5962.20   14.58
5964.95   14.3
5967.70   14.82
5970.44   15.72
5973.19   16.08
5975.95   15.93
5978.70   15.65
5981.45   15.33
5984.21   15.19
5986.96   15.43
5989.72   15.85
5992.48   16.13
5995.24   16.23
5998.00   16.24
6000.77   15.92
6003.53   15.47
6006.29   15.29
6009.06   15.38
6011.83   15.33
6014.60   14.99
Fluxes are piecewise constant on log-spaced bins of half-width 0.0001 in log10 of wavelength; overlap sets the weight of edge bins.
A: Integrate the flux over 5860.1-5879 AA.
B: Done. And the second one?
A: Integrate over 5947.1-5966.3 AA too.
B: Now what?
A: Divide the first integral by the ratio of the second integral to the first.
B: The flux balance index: 271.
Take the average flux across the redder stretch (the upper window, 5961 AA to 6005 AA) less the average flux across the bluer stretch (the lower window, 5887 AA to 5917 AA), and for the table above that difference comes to 2.3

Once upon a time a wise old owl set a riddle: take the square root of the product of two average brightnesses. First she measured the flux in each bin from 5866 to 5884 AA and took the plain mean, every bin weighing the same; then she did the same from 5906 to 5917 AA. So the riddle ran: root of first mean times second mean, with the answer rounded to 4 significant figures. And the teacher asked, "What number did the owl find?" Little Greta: 14.95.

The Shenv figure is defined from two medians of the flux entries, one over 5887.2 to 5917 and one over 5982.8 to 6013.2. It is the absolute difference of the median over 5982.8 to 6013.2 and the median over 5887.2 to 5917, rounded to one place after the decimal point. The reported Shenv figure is 1.7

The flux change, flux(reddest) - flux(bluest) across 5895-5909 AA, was 2.6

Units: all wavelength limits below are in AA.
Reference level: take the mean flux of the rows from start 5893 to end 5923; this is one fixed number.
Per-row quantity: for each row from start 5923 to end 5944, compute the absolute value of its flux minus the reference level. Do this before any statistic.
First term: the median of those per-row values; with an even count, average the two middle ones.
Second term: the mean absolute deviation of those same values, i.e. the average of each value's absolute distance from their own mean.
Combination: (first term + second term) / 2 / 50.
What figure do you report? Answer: 0.017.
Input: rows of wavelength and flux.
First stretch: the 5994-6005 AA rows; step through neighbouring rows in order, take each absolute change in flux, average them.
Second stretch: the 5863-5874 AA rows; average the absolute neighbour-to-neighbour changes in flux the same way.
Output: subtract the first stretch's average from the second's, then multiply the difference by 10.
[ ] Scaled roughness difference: -1.6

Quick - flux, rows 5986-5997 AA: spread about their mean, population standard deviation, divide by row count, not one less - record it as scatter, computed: 0.31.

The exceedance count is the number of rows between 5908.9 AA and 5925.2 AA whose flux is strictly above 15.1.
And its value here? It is 3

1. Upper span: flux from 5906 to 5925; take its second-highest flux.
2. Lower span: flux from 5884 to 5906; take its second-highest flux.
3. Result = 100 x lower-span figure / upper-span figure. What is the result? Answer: 90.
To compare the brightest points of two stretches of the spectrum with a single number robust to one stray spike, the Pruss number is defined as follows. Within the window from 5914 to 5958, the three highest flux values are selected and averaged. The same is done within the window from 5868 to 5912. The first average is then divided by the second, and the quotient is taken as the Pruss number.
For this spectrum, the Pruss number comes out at 1.06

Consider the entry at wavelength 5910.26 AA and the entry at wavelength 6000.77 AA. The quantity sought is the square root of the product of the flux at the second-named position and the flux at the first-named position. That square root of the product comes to 15.4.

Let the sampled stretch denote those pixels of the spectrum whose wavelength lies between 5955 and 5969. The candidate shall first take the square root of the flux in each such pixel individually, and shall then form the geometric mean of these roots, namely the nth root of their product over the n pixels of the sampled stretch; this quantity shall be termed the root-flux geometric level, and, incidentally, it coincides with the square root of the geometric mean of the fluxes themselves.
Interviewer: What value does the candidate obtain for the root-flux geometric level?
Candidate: 3.87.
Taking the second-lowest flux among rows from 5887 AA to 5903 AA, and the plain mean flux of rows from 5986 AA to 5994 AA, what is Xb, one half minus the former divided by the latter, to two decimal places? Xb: -0.20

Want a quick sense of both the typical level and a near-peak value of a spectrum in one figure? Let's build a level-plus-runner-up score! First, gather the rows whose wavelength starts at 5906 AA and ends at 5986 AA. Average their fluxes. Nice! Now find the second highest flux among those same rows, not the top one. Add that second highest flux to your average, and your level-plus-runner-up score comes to 31.4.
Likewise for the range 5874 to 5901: 28.4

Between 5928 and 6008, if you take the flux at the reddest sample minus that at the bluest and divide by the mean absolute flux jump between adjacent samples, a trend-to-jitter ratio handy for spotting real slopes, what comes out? -1.4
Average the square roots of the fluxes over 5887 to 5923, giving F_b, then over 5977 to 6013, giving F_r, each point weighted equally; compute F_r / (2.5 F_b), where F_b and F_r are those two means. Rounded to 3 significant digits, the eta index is 0.430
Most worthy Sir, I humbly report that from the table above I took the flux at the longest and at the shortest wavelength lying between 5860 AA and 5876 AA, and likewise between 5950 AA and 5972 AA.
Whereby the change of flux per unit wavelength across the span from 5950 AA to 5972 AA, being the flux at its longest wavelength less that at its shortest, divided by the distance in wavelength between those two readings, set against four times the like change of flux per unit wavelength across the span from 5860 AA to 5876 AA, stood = -0.06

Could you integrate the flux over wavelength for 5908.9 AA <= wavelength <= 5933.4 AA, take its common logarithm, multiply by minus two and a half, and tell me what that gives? -6.4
